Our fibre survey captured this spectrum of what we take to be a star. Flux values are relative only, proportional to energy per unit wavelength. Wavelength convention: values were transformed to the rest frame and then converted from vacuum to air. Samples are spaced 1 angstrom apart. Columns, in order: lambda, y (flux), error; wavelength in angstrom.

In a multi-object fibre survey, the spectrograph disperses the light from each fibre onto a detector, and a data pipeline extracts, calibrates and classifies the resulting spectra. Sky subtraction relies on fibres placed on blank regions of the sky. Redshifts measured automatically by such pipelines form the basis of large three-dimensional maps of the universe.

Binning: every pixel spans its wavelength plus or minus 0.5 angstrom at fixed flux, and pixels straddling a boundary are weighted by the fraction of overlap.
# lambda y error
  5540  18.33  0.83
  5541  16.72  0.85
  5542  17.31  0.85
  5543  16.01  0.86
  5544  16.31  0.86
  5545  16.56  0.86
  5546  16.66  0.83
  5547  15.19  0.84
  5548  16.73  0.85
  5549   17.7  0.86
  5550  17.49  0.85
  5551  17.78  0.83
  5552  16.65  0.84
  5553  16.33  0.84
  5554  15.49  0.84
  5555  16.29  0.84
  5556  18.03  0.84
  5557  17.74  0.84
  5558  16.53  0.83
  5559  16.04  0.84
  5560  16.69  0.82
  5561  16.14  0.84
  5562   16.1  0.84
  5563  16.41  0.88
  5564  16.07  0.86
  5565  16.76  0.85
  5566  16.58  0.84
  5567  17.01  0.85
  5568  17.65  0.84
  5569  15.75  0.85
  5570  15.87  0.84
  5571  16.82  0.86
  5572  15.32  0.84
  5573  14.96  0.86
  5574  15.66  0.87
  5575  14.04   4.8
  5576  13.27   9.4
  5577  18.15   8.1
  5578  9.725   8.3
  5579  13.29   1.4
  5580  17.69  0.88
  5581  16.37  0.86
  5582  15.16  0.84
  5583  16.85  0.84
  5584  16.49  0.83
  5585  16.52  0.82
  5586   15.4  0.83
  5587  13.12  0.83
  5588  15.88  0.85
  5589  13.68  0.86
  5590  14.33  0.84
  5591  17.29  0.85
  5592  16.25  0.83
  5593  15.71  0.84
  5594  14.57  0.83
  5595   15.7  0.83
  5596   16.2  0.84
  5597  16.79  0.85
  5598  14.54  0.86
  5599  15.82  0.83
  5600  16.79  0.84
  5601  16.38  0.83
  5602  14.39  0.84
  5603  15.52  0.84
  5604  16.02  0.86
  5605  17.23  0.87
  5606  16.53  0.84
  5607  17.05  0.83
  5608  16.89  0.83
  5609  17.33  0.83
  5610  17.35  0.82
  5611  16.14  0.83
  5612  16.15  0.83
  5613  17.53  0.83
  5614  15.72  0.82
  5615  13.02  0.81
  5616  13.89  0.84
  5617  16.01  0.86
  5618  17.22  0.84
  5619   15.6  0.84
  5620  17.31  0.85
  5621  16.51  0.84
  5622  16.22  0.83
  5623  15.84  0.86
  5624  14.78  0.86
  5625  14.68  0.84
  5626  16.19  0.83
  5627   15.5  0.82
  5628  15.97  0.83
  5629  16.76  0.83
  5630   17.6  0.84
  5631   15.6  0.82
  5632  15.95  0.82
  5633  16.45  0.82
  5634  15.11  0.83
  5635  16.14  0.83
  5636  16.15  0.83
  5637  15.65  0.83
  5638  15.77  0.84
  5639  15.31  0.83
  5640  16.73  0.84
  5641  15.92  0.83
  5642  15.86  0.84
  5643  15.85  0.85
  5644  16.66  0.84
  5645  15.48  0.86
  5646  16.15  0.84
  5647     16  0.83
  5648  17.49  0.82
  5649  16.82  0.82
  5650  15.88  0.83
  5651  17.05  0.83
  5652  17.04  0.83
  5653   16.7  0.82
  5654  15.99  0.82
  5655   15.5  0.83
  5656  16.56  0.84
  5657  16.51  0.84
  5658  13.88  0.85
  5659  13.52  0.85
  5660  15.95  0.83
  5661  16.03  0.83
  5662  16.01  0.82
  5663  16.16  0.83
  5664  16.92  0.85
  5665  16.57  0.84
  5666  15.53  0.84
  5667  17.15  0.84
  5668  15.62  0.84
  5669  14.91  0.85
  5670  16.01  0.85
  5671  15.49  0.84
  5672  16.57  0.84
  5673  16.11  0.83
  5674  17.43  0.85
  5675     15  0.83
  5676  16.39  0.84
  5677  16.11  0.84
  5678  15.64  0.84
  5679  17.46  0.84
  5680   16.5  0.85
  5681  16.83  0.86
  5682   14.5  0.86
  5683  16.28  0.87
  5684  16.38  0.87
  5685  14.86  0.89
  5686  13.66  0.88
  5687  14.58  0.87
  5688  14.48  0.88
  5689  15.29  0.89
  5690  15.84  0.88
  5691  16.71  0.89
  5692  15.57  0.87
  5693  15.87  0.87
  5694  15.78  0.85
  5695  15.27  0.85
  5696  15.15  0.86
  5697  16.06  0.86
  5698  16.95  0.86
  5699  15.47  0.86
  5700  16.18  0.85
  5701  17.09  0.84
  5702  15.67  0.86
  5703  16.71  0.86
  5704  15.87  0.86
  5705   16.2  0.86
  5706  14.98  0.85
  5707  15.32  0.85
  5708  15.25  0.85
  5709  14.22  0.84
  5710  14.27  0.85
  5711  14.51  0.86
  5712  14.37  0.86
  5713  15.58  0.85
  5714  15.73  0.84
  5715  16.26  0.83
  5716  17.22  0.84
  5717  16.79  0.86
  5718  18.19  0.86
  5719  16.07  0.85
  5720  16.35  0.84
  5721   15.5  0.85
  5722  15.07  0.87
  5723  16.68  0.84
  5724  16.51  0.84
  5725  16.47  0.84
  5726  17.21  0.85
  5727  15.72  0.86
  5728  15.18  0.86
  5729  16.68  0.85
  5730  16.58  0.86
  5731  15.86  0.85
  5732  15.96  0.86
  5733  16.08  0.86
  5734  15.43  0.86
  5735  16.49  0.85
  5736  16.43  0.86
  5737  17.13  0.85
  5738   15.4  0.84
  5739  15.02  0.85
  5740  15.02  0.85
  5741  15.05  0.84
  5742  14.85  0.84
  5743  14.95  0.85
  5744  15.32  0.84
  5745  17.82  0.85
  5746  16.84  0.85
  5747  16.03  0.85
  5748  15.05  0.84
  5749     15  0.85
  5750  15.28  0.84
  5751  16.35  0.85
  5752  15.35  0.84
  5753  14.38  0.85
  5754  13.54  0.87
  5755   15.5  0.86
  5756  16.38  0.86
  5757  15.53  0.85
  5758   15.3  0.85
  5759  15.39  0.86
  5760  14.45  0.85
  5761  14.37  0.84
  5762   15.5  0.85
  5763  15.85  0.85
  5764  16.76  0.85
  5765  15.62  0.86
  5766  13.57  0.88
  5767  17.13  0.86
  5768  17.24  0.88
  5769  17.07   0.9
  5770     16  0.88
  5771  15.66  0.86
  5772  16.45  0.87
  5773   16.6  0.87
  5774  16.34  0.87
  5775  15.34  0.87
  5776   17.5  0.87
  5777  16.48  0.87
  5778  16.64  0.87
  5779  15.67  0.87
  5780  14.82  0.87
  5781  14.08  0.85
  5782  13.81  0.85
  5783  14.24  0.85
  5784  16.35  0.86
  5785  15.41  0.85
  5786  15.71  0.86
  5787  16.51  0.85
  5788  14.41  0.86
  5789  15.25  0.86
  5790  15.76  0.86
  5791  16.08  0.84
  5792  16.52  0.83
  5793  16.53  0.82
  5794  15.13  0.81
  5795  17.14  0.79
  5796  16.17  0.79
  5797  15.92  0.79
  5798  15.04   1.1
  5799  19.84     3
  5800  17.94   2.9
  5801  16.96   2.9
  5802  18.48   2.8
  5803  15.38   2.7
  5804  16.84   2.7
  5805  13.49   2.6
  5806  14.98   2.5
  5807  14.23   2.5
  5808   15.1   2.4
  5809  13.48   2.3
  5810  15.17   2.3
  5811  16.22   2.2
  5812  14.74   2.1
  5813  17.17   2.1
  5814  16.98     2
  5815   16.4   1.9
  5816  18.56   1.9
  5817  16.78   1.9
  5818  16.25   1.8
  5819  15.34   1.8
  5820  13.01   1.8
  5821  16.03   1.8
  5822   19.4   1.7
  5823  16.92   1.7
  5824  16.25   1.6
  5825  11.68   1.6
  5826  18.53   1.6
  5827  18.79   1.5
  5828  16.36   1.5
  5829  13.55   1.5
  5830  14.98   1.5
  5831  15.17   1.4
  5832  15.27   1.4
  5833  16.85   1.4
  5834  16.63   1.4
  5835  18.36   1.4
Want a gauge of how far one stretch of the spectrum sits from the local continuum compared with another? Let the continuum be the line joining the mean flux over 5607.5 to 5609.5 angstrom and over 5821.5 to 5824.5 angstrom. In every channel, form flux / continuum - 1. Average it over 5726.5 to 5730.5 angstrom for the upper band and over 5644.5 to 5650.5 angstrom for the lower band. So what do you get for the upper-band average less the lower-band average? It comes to -0.02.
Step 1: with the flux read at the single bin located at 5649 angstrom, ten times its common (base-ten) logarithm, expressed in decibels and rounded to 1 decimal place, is 12.3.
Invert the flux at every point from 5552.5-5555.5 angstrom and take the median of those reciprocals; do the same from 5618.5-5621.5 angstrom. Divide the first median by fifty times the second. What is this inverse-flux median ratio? 0.020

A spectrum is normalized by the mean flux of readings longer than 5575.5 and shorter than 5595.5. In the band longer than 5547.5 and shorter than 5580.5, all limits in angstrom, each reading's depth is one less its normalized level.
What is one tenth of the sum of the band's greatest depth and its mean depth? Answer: 0.031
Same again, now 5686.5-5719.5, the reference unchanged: 0.004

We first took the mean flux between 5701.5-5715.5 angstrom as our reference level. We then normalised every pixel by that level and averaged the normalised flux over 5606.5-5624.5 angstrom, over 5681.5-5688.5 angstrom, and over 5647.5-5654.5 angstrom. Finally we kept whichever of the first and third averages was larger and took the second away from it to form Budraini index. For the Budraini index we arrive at 0.11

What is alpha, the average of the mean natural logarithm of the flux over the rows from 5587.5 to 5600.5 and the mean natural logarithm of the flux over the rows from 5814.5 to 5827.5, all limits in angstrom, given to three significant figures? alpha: 2.77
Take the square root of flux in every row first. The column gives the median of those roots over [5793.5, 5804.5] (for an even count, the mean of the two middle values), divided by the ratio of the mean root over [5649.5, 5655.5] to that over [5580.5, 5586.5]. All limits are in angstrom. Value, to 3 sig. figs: 4.07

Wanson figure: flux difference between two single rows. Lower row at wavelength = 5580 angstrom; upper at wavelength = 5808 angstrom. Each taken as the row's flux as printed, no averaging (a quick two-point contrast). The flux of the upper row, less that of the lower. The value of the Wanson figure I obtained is -3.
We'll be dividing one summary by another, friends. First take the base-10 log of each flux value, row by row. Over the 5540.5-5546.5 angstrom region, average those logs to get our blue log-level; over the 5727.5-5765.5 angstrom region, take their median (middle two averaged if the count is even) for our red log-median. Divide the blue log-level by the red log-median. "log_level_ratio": 1.03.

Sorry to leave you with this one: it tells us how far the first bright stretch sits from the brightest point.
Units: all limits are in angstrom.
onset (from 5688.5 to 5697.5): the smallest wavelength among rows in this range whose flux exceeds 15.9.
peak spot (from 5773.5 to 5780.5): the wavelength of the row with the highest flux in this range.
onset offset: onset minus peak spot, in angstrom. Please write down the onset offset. -85 angstrom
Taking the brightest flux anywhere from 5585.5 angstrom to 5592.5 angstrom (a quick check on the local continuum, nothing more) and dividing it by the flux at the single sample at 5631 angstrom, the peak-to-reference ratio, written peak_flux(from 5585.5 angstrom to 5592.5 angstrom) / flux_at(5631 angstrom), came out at 1.11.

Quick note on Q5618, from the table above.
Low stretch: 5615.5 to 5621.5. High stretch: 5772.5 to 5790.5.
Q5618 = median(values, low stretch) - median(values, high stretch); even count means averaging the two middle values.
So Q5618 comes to 0.57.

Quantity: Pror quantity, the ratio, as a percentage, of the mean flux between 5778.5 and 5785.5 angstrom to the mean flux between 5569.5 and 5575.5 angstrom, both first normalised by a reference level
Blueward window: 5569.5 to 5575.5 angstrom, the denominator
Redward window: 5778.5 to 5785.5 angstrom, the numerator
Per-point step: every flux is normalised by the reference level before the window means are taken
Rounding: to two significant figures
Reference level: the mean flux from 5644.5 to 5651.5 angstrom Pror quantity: 97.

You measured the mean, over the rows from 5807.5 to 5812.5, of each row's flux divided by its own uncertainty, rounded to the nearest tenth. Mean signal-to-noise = 6.6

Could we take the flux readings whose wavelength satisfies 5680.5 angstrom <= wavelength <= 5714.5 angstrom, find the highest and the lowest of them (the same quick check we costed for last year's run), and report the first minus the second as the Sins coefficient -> 3.43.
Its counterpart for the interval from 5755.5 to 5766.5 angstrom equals 3.19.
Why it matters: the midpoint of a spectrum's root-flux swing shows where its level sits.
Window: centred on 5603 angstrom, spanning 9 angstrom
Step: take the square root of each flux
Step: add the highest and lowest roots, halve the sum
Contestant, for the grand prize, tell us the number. 3.97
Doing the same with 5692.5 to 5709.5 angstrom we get 3.95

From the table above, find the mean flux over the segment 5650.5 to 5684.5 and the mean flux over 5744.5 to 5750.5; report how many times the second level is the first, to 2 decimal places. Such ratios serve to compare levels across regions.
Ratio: 1.00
